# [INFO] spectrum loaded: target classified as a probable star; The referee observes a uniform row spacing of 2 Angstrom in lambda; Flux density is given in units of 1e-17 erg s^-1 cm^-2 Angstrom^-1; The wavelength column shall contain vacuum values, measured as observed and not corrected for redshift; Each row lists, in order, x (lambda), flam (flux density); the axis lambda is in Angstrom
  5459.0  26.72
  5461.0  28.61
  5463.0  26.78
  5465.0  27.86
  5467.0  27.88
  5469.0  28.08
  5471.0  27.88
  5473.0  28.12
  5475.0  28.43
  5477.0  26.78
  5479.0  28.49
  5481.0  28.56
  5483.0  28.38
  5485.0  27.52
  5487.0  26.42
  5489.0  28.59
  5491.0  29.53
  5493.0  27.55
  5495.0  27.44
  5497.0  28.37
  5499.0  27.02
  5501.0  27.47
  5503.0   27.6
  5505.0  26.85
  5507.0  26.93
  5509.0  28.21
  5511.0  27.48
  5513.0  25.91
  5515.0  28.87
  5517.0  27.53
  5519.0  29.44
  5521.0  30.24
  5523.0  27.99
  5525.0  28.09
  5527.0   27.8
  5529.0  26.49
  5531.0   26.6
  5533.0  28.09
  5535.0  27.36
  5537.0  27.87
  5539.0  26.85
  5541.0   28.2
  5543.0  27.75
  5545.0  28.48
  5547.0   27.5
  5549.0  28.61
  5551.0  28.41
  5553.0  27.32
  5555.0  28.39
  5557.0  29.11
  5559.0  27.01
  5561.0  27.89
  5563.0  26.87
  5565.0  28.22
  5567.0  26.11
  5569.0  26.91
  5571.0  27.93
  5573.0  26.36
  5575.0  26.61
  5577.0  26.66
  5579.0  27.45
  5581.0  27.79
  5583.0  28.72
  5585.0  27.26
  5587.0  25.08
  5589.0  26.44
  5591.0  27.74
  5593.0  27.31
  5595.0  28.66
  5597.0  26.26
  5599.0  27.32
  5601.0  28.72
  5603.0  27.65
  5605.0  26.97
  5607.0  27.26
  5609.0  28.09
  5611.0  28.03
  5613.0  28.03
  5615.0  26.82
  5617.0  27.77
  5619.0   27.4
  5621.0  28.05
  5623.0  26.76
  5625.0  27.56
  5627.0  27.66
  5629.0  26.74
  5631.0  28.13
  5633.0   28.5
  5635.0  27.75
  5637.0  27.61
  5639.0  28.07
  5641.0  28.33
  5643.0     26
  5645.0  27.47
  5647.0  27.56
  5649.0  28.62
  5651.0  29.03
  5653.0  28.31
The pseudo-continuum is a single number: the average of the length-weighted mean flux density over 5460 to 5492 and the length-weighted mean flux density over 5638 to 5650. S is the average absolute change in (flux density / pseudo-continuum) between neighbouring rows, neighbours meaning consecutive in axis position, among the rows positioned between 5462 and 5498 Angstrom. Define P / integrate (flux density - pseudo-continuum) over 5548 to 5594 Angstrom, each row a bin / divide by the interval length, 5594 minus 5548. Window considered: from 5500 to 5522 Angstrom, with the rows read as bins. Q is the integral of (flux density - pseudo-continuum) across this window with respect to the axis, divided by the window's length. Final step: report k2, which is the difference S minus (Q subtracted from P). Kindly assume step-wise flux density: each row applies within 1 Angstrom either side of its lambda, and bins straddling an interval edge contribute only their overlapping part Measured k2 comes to 0.5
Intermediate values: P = -0.43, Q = 0.03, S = 0.029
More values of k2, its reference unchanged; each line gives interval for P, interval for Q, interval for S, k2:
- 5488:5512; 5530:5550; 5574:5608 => 0.0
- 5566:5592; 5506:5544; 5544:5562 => 0.8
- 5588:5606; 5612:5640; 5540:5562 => 0.2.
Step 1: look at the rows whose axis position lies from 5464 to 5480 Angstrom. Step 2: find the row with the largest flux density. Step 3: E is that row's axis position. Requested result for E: 5479.0 Angstrom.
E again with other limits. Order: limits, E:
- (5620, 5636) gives 5633.0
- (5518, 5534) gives 5521.0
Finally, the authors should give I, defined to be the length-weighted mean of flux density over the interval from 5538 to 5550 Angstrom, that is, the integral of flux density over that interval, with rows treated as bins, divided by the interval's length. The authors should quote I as 27.9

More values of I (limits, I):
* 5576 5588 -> 27.2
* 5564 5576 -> 27.0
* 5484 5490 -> 27.5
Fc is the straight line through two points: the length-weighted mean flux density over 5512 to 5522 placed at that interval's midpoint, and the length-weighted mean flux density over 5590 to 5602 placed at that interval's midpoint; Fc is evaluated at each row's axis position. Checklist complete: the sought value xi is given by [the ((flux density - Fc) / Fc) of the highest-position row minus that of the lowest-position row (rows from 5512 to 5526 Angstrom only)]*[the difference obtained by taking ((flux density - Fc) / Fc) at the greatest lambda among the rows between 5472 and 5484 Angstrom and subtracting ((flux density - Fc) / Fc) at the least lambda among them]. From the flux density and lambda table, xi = 0.0010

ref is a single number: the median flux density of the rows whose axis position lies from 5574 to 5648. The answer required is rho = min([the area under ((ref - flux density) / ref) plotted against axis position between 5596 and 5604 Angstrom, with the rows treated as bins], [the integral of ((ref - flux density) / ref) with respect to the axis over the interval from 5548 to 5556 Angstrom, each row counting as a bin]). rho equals -0.18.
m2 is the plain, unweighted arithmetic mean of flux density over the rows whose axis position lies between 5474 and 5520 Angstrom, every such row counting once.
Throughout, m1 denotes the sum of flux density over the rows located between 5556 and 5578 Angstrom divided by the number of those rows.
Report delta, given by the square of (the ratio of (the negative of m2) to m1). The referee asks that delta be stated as 1.04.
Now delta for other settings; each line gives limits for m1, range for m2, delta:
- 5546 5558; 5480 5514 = 0.96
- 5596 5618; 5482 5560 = 1.02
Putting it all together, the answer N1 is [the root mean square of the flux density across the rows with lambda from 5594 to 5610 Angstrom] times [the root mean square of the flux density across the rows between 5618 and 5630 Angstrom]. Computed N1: 756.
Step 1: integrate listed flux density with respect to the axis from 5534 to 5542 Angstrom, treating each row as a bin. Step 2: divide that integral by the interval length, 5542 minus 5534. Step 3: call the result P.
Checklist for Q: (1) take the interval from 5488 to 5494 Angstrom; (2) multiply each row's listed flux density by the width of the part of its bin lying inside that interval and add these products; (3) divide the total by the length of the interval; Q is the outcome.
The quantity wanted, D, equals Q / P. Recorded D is 1.04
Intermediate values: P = 27.6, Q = 28.6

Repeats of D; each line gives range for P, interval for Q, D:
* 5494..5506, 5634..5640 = 1.01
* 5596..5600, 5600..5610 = 1.04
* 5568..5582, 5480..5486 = 1.04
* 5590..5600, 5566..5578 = 0.97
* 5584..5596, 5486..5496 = 1.03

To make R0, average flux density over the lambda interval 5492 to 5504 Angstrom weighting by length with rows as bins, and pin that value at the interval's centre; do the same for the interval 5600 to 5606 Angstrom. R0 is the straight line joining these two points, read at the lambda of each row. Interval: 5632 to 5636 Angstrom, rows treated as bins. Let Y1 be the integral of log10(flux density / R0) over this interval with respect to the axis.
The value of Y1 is 0.02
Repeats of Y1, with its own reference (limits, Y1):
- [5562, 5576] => -0.16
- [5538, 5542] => -0.01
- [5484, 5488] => -0.04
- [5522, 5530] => -0.01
